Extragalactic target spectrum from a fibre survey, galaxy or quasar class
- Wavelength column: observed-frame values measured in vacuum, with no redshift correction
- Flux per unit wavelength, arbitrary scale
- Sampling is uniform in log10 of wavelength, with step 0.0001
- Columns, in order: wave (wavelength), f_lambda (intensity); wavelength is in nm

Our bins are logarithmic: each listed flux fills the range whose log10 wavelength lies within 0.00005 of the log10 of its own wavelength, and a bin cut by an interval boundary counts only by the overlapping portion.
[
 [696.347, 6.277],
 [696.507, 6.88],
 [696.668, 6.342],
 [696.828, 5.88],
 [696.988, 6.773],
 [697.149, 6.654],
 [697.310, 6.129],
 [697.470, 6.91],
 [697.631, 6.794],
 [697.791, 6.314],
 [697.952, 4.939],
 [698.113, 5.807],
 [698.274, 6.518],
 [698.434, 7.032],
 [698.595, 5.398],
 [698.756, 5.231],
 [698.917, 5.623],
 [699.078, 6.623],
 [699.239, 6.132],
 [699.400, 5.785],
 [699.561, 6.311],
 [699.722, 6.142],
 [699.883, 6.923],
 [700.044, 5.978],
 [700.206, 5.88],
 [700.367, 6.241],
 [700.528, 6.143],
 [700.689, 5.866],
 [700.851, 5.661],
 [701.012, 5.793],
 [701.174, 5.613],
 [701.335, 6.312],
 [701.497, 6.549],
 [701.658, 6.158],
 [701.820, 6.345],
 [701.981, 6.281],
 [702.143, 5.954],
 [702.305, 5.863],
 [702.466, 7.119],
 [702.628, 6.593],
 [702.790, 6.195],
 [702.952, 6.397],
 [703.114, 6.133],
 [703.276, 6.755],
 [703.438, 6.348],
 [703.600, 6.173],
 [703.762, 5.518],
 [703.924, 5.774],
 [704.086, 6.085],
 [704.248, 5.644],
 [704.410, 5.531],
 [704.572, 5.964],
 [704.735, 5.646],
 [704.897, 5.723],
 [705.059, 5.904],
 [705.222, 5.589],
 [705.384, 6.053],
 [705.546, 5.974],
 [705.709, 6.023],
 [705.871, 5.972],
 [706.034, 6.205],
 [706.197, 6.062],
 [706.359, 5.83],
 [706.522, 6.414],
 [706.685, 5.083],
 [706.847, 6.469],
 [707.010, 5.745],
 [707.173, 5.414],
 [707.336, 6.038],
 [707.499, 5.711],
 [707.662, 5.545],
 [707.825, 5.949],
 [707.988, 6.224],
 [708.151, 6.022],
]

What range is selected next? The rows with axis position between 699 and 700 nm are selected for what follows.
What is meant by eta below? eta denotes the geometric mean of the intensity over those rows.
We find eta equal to 6.31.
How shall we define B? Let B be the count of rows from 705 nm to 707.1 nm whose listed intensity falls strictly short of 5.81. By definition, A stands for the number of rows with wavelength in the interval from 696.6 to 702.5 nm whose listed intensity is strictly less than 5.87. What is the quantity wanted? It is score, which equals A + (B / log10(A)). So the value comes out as 14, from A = 11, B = 3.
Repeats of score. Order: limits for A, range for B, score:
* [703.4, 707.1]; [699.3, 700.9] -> 12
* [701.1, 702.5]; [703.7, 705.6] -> 25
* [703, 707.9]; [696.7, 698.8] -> 17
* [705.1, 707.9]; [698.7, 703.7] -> 14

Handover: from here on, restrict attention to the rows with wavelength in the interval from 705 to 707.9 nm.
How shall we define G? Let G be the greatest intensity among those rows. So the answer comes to 6.469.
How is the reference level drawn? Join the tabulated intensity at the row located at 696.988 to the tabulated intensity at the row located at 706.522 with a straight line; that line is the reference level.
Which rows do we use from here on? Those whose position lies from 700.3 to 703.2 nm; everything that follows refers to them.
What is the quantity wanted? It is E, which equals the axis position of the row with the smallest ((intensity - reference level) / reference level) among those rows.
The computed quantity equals 701.174 nm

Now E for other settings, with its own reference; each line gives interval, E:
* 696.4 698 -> 697.952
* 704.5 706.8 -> 706.685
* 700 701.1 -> 700.851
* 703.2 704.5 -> 703.762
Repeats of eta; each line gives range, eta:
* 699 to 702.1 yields 6.14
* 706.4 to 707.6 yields 5.82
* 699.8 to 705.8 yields 6.06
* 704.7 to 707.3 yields 5.87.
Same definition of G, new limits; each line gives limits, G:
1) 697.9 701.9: 7.032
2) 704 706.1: 6.205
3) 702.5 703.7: 6.755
